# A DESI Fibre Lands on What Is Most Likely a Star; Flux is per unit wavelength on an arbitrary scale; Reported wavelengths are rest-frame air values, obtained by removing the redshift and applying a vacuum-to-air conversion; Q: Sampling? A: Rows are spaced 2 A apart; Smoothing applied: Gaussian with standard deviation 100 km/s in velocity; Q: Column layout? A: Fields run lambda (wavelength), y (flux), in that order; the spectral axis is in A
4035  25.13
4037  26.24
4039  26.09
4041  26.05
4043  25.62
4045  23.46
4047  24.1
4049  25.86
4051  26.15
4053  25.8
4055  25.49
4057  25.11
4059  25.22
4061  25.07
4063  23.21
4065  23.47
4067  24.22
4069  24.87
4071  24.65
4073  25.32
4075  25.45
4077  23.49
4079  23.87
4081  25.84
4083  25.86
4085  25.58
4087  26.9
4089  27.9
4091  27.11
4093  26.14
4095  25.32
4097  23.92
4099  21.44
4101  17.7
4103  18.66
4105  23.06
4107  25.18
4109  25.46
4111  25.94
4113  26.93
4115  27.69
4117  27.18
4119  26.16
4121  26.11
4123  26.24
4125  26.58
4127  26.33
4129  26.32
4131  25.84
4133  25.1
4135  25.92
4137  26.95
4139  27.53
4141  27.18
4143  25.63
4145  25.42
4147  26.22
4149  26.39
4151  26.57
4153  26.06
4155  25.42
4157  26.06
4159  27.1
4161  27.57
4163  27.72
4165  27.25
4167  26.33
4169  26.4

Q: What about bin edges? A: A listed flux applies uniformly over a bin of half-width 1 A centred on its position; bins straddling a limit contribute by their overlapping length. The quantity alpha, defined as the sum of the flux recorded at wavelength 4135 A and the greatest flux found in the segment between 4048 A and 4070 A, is 52.1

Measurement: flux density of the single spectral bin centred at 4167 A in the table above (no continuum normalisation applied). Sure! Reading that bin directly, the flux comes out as 26.33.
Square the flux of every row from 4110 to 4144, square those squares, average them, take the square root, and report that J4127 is 701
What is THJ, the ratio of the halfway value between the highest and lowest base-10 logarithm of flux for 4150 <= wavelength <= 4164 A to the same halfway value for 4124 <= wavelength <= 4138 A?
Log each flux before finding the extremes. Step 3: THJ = 1.01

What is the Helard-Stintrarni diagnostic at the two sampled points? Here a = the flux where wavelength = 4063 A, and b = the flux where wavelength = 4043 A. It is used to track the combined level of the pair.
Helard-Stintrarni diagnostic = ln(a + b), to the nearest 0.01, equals 3.89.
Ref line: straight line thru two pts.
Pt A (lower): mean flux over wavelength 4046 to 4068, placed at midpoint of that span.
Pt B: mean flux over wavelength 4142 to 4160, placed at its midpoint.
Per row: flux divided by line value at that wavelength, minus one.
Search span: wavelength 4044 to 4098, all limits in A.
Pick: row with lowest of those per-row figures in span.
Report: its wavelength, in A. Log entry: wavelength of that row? 4063 A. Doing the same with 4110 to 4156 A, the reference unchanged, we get 4133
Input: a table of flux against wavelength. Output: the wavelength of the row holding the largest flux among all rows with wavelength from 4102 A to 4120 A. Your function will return 4115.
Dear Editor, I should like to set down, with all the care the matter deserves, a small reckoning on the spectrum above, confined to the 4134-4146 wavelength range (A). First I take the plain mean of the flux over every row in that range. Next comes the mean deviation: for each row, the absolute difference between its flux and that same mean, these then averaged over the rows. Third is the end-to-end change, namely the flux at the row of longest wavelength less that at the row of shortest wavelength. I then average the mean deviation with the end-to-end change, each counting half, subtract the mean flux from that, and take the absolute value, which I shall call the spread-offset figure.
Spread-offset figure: 26.3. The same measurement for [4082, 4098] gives 26.6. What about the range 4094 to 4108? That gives 21.0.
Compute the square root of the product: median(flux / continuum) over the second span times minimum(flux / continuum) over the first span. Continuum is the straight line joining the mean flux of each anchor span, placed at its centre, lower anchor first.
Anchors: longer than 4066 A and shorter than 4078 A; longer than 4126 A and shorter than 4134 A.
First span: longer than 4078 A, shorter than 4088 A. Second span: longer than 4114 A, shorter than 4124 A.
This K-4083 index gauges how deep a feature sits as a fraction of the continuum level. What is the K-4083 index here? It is 0.99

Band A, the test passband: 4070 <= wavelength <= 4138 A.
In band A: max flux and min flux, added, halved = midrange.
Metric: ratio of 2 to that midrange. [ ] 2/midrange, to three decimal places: 0.088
